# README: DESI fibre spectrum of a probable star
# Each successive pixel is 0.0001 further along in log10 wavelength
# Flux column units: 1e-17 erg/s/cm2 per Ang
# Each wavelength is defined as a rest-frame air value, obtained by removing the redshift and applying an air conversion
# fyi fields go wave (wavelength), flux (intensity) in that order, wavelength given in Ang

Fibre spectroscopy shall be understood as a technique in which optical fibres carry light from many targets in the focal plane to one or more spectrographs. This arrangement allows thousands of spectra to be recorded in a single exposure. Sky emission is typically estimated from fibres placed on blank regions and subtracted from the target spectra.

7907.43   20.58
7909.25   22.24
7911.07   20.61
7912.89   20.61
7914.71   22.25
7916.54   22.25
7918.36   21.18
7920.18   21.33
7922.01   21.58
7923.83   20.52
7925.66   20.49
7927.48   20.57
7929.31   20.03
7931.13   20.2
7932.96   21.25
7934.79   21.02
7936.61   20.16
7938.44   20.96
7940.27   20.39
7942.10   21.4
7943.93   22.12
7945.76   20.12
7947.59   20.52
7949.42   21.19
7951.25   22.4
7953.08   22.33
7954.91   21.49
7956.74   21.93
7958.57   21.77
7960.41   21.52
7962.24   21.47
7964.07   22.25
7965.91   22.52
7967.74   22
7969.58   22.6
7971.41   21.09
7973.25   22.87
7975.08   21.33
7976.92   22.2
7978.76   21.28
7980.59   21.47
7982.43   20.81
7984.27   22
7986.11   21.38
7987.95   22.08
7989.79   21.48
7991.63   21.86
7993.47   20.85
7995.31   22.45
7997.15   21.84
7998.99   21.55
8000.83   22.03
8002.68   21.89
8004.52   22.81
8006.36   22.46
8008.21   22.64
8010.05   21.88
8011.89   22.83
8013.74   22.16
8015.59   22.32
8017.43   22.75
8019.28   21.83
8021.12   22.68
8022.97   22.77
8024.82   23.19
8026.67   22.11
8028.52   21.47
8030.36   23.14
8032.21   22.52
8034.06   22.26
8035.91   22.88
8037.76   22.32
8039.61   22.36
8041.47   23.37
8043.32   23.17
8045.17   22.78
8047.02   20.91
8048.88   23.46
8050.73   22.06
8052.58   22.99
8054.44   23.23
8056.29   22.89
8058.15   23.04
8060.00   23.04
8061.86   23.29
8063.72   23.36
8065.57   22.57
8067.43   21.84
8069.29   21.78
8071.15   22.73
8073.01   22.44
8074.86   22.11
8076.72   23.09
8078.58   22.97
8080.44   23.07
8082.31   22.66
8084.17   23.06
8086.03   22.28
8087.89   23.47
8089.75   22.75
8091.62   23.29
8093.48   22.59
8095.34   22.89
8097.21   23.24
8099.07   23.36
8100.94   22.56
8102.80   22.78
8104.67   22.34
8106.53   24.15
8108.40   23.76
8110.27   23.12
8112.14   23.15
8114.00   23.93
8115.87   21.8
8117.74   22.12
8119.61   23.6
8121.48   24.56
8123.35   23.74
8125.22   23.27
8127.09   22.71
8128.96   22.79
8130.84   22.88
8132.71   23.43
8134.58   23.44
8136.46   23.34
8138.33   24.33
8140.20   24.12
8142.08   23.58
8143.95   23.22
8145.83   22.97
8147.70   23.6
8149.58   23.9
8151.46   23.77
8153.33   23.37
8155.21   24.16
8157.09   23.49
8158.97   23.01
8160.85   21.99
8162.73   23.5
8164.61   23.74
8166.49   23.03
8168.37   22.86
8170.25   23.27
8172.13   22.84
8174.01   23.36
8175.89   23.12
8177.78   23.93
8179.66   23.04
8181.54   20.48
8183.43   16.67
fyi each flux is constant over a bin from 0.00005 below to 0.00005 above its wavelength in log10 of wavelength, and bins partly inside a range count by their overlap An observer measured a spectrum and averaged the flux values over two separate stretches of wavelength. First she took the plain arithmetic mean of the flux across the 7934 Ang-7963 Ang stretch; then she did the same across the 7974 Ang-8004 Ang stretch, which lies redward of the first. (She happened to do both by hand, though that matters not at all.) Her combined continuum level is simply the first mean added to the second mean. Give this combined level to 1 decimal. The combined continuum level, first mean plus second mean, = 43.0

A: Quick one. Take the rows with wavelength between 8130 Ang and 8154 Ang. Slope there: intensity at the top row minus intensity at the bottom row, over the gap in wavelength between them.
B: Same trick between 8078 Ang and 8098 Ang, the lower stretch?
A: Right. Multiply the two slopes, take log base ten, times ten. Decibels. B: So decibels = -35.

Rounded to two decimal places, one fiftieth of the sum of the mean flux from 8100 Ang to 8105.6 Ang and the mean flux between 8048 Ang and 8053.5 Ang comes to 0.91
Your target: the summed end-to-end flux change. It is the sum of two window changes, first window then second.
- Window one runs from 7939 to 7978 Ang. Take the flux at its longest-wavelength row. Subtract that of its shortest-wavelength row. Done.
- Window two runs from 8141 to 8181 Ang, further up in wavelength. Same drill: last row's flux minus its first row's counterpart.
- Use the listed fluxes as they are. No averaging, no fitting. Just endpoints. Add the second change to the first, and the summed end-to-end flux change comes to 1.3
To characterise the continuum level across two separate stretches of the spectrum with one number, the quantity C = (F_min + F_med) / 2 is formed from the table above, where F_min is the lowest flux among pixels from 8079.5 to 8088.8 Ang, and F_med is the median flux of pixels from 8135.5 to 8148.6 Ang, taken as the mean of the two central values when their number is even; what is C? 22.9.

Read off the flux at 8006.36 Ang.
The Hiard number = 22.46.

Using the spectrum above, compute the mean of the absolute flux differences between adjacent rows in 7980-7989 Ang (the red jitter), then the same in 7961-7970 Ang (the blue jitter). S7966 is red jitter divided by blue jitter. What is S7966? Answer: 1.5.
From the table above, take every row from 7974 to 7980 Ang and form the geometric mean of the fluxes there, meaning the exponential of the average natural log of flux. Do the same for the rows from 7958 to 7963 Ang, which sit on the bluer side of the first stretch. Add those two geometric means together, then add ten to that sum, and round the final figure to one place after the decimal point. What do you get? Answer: 53.2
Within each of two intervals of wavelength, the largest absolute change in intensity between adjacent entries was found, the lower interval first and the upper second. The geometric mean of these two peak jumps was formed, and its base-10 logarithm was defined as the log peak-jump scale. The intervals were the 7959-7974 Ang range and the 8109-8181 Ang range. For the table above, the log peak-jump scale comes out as 0.29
